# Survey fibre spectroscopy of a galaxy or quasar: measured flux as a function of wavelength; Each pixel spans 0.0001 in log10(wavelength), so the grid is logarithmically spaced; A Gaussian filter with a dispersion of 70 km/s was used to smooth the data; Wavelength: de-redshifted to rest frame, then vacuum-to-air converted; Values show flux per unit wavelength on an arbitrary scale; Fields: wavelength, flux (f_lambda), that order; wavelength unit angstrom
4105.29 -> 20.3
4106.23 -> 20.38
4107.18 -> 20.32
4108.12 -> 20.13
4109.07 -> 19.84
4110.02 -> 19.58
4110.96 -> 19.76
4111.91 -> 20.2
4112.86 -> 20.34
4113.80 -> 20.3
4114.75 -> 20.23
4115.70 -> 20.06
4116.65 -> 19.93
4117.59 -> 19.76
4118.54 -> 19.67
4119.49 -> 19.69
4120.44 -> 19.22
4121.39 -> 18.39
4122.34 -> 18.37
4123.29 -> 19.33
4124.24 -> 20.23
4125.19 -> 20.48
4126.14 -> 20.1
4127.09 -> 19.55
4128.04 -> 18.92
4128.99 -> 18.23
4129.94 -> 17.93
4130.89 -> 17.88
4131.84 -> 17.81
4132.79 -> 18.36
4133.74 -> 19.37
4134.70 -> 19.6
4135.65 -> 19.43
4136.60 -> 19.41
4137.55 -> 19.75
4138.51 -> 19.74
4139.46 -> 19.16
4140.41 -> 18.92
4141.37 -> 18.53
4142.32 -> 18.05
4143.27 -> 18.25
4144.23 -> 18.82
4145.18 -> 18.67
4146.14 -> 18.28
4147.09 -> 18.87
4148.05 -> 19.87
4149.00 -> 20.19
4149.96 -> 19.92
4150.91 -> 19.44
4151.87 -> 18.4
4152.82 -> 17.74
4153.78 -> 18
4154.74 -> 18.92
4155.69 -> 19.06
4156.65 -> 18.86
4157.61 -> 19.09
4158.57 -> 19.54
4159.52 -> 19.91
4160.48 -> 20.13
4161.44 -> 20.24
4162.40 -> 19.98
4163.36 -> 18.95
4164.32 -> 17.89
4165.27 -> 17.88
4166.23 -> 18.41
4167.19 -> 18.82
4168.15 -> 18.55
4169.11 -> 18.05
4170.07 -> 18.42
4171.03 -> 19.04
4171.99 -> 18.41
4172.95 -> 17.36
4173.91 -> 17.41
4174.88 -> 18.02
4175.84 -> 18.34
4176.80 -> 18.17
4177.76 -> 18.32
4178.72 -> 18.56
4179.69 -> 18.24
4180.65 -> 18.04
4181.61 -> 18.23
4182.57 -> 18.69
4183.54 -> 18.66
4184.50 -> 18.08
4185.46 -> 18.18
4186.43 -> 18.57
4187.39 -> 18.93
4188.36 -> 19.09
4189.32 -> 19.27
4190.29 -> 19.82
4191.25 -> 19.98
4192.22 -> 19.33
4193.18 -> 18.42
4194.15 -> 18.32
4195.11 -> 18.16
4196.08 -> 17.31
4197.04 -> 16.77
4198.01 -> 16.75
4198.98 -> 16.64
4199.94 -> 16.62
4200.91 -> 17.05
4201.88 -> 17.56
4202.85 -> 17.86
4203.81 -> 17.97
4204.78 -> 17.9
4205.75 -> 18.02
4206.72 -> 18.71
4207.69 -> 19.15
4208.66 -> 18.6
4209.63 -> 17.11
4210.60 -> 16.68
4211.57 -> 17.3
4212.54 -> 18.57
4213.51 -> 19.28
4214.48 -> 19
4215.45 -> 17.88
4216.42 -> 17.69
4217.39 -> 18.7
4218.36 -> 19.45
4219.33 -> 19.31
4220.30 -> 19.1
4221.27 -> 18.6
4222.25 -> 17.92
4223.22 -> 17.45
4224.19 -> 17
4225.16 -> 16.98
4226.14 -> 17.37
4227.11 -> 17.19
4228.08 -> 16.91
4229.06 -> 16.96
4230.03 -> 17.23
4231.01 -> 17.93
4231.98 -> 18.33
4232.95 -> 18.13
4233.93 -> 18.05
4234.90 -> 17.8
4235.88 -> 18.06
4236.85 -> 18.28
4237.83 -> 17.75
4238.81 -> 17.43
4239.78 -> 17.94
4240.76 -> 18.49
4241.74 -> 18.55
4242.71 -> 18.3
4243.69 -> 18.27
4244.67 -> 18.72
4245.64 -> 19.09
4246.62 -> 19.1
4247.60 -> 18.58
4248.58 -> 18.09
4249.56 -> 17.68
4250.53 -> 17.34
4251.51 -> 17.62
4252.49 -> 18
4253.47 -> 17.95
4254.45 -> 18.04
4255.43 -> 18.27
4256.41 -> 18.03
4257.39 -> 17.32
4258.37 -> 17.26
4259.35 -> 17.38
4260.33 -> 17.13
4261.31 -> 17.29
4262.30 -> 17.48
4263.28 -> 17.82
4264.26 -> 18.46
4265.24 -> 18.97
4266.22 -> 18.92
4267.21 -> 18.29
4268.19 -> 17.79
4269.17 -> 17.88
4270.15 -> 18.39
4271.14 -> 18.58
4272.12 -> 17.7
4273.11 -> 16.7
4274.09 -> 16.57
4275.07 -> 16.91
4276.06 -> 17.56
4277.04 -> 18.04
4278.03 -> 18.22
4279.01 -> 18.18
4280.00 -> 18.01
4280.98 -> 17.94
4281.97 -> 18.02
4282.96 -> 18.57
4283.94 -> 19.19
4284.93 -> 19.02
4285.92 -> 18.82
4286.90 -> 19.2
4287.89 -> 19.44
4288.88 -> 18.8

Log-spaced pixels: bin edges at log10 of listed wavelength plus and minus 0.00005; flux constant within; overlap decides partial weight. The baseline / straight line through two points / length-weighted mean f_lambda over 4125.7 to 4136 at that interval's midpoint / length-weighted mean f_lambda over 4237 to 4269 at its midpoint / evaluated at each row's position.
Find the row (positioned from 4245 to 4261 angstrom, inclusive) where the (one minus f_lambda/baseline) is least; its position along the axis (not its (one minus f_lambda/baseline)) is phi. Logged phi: 4246.62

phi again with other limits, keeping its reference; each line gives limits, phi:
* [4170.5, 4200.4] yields 4191.25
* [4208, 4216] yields 4213.51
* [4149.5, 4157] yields 4149.96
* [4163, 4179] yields 4171.03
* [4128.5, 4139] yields 4137.55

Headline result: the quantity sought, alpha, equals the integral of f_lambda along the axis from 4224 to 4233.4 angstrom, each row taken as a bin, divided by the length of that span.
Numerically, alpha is 17.4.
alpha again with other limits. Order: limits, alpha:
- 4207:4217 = 18.1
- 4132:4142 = 19.2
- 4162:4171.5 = 18.6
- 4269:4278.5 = 17.6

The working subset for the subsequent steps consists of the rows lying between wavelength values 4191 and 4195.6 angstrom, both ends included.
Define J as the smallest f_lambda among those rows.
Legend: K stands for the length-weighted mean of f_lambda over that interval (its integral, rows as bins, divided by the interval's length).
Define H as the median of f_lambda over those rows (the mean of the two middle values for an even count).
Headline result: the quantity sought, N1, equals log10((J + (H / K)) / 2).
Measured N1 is 0.98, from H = 18.4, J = 18.16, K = 18.8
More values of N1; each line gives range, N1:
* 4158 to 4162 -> 1.01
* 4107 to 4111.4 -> 1.01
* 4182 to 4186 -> 0.98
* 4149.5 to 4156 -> 0.97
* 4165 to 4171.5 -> 0.97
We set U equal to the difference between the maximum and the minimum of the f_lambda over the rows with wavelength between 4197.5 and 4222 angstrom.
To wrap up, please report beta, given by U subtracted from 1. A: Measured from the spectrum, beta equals -1.83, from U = 2.83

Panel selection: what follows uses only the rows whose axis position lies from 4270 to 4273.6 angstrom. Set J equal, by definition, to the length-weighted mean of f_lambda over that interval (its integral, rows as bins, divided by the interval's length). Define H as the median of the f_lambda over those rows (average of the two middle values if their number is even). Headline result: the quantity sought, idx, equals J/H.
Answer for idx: 0.98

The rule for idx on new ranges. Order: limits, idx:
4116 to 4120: 1.00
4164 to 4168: 1.01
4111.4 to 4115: 1.00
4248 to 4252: 1.00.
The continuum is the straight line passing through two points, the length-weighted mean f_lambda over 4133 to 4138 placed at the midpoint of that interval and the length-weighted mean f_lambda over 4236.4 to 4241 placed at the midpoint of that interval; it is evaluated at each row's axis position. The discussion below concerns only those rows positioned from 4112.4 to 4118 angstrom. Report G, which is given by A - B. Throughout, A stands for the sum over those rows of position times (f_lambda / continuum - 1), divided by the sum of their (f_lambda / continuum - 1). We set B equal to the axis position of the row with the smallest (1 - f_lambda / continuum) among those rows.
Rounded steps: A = 4114.4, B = 4112.86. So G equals 1.5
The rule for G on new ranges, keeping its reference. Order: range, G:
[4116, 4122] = 5.1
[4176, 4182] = 0.5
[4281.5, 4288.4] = -2.5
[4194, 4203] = 4.7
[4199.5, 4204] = -2.6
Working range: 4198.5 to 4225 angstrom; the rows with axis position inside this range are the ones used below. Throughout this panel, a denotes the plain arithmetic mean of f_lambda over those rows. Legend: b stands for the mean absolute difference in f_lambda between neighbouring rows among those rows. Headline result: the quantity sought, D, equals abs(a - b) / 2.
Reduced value 8.76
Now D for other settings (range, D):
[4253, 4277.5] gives 8.71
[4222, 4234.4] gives 8.60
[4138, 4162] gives 9.32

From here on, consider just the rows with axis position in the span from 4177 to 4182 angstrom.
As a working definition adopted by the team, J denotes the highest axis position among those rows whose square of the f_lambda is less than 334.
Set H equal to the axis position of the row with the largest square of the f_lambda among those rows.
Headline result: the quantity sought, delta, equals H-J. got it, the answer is -2.9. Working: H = 4178.72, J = 4181.61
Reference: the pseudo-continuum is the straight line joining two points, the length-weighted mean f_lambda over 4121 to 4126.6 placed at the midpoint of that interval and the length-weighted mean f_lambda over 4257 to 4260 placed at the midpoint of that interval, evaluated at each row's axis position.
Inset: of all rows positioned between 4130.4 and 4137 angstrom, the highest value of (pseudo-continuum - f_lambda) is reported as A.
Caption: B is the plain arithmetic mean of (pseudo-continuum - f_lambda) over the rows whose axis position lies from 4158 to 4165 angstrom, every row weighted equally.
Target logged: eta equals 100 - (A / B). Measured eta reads 102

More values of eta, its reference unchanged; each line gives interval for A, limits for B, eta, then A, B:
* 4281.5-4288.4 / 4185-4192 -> 98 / -1.1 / -0.7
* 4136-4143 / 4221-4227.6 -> 97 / 1.1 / 0.4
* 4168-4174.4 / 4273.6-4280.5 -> 102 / 1.3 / -0.6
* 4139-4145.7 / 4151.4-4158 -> 97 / 1.1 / 0.4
